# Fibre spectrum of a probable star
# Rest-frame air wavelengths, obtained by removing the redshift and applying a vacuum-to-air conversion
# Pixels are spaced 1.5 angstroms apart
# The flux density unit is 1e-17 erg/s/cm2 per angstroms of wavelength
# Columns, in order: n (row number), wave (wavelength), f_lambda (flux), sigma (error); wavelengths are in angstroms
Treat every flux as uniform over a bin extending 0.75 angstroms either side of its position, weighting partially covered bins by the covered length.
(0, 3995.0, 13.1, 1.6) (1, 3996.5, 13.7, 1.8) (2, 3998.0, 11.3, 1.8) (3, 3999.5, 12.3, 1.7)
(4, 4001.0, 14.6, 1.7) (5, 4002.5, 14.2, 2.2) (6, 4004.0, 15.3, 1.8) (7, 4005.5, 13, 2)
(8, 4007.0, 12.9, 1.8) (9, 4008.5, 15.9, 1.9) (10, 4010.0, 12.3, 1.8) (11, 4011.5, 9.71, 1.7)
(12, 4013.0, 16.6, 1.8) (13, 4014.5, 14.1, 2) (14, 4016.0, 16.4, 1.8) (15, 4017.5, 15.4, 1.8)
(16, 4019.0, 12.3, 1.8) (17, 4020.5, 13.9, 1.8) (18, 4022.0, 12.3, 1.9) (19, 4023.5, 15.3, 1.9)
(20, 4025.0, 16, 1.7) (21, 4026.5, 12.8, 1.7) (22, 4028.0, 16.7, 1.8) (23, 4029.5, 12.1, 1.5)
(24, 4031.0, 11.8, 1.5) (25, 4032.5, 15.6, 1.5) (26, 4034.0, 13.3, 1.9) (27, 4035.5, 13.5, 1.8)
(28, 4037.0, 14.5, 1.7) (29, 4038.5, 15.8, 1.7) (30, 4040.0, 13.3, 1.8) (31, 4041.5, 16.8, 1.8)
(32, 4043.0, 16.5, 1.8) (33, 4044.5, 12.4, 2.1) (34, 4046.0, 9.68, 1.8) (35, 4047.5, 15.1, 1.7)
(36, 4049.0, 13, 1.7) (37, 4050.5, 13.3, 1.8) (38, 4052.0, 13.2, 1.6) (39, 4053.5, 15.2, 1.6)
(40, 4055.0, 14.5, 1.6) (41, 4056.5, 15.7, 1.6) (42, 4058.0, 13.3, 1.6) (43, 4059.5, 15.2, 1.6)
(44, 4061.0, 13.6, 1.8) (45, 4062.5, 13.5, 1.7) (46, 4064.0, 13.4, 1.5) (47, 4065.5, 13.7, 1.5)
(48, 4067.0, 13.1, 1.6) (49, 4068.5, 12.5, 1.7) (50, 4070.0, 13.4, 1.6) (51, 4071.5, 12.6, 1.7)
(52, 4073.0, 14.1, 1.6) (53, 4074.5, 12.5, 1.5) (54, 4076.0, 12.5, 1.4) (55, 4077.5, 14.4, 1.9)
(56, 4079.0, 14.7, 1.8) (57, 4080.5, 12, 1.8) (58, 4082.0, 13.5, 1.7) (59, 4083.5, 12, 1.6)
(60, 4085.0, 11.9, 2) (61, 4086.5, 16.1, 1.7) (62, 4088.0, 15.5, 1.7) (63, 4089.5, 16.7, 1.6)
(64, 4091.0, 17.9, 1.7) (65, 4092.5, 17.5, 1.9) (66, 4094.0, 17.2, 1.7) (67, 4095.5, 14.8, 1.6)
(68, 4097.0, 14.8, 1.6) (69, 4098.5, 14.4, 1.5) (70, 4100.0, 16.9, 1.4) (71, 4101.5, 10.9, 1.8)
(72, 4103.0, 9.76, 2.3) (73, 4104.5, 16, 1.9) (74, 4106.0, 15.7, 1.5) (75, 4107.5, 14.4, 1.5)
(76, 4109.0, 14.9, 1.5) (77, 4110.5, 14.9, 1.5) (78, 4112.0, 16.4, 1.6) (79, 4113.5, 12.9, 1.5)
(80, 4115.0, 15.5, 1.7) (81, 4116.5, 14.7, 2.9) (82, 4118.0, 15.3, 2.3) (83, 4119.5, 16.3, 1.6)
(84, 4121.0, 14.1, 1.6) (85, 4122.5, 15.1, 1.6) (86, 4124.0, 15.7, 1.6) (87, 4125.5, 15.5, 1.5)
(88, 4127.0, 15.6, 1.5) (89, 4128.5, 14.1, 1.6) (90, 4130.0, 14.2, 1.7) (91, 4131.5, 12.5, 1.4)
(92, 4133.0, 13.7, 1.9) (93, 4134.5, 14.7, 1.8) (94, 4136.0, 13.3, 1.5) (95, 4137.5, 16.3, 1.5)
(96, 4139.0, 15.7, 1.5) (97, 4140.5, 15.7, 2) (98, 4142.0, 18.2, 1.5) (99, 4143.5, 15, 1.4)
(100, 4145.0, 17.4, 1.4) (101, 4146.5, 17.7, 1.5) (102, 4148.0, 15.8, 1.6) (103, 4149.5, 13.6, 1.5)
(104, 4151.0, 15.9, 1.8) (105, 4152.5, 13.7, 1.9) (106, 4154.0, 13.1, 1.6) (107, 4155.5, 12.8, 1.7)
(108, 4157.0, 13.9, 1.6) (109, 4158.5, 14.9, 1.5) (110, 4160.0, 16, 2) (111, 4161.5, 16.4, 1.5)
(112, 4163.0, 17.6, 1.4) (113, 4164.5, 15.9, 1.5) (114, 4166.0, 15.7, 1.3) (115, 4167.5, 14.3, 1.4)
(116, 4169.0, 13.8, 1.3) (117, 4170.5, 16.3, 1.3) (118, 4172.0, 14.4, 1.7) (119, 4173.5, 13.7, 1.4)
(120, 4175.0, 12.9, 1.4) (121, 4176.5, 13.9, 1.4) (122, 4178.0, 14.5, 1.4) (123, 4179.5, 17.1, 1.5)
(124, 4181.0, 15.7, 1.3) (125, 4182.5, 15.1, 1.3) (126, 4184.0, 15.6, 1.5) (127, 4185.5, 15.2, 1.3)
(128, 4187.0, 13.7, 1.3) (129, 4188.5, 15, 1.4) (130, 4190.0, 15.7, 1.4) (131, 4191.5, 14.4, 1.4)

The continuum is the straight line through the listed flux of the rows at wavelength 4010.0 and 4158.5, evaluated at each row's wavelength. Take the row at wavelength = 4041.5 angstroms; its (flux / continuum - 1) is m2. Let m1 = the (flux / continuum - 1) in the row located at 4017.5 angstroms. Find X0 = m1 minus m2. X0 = -0.07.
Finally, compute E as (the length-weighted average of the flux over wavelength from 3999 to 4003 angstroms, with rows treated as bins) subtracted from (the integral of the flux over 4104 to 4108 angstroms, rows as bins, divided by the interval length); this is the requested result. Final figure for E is 1.6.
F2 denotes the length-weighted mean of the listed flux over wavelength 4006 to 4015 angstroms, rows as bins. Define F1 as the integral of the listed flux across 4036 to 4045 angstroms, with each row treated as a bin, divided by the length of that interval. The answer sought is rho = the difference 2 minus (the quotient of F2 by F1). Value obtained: 1.09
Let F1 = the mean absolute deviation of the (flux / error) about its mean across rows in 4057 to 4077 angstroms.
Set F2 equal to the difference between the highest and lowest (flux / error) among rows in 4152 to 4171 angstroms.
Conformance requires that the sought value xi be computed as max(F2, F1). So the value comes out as 5.4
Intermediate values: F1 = 0.5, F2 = 5.4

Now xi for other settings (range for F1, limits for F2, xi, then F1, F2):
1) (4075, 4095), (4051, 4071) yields 2.5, 1.2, 2.5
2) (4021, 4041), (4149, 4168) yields 5.4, 0.9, 5.4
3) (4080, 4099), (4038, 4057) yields 4.4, 1.1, 4.4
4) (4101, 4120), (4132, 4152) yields 5.2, 1.7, 5.2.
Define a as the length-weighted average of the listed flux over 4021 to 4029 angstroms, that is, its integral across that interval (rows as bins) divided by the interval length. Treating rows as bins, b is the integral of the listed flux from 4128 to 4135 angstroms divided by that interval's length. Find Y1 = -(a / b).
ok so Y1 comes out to -1.05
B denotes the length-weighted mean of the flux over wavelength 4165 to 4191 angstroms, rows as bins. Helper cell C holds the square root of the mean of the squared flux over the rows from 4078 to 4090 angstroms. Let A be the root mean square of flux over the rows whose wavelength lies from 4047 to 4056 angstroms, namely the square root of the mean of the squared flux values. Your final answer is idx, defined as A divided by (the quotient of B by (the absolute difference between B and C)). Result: 0.66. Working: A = 14.1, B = 14.9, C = 14.2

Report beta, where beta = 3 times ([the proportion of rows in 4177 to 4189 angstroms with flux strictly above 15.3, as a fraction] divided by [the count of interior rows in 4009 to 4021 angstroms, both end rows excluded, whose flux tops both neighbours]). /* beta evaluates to 0.6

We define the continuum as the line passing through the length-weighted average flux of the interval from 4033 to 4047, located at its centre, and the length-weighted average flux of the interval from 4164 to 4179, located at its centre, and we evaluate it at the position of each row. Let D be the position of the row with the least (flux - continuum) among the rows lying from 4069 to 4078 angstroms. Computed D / 4076.0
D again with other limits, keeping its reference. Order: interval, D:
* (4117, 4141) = 4131.5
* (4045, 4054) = 4046.0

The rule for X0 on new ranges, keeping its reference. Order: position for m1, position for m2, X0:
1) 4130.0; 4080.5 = 0.10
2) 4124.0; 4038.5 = -0.14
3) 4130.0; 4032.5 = -0.24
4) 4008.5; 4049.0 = 0.29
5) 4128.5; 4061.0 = -0.05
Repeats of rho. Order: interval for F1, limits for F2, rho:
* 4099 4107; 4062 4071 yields 1.05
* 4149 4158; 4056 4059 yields 0.96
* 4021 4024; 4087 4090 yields 0.83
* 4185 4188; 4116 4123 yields 0.95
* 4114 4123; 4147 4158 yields 1.06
